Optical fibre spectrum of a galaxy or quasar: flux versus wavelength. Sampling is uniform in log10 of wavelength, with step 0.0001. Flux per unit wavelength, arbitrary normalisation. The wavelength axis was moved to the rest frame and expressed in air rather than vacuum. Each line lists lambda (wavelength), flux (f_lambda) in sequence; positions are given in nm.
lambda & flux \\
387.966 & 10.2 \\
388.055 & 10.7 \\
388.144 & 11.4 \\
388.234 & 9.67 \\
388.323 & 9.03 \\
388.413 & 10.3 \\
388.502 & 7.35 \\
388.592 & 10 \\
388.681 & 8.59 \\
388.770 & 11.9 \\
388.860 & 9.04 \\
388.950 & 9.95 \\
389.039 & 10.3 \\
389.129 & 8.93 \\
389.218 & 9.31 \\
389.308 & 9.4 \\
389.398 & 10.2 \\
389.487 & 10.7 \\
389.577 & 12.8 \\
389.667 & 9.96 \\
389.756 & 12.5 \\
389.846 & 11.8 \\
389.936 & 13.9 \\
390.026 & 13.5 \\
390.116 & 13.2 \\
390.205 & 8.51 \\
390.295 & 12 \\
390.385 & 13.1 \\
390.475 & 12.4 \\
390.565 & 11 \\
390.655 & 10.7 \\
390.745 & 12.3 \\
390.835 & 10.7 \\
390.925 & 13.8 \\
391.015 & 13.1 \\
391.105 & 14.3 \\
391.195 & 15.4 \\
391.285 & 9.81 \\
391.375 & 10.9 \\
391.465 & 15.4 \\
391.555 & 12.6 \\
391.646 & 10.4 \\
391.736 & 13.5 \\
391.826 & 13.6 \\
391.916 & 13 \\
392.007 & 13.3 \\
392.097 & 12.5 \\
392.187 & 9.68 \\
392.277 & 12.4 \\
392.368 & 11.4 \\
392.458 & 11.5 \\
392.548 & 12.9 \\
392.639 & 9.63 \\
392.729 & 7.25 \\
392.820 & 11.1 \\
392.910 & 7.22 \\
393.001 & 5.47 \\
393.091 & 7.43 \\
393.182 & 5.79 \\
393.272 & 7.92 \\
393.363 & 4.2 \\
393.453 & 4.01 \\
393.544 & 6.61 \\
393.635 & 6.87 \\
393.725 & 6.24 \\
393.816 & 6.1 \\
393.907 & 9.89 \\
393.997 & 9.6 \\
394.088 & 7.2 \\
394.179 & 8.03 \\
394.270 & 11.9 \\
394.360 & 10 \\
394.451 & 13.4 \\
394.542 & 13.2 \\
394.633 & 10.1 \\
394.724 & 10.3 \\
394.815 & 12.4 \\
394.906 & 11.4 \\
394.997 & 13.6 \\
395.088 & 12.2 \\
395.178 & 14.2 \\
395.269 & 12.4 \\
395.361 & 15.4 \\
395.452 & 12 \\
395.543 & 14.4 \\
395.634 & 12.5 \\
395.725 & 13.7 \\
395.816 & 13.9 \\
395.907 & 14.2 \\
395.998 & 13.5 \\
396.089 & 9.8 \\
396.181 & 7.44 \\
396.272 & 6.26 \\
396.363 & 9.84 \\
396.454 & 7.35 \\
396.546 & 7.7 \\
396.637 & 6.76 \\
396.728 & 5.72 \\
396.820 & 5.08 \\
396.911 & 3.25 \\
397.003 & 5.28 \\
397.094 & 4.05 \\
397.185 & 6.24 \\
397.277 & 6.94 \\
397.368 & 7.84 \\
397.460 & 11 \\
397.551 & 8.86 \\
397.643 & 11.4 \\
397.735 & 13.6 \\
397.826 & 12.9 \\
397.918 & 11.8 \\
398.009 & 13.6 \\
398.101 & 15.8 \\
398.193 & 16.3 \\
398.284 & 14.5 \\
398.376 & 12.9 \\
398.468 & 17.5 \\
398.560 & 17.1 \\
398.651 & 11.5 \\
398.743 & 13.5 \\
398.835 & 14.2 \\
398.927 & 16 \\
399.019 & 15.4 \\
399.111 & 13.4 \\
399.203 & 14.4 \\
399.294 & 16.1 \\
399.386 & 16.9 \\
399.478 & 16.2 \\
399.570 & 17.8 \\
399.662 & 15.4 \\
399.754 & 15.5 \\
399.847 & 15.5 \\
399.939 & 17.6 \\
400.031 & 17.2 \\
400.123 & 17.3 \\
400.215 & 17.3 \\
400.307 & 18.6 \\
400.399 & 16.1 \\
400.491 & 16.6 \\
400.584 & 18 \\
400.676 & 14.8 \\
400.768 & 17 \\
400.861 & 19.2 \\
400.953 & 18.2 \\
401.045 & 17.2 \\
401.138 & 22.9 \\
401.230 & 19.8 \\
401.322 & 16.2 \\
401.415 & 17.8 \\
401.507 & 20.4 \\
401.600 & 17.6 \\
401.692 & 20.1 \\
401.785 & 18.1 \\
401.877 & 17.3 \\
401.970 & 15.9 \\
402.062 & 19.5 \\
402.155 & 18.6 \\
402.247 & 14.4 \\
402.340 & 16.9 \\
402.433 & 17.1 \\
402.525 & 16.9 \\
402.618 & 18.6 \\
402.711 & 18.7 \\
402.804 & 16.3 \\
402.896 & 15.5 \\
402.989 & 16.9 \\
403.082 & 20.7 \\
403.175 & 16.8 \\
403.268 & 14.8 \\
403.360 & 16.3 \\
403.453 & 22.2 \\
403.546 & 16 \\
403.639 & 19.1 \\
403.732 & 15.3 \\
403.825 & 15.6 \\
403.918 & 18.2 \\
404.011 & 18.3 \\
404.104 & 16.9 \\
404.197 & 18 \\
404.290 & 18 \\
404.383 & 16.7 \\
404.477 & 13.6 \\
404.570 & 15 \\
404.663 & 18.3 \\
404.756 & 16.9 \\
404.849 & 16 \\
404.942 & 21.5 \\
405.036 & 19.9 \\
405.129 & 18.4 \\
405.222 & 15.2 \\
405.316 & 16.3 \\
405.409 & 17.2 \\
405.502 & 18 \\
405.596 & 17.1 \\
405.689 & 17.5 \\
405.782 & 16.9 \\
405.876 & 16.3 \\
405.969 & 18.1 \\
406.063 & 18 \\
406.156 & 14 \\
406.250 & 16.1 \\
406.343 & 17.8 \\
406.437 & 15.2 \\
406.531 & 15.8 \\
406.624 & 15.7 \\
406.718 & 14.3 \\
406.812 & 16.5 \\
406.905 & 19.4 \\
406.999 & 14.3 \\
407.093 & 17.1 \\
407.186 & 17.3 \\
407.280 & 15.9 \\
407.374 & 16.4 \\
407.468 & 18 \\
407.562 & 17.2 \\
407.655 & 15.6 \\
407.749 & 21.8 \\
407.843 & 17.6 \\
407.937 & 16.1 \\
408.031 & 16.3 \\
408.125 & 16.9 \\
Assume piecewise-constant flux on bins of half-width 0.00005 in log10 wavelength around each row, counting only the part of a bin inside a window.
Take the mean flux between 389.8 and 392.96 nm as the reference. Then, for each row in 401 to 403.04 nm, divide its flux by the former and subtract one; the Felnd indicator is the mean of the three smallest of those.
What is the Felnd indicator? 0.28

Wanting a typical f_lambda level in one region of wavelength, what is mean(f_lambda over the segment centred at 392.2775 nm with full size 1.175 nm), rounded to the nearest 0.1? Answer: 11.7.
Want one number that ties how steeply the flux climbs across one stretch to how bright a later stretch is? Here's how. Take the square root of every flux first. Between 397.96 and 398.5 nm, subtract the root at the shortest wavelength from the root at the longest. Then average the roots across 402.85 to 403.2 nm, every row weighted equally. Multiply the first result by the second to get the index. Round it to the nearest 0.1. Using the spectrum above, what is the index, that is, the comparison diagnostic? 2.1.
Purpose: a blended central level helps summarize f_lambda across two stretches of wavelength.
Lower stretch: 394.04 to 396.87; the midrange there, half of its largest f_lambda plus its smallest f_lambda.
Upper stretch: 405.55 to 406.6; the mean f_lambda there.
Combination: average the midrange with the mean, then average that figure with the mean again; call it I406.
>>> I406 15.0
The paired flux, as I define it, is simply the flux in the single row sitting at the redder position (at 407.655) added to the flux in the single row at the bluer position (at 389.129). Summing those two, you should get 24.5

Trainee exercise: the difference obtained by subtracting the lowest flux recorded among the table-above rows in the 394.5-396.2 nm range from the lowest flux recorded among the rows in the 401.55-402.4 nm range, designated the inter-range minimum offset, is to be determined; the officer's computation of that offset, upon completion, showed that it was 7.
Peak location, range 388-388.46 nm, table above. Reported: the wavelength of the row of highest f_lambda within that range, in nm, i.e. 388.144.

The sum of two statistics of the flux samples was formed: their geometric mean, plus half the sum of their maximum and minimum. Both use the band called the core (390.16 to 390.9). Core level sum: 22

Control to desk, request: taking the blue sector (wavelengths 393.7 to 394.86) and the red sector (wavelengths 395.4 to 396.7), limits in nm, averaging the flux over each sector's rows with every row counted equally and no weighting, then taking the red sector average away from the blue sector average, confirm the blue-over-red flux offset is -1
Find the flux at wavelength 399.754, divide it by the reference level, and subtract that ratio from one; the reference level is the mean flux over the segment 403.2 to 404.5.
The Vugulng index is 0.09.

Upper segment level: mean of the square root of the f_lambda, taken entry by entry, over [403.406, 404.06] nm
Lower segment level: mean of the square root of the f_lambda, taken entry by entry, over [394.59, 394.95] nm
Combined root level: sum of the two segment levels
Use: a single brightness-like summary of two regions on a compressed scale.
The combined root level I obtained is 7.5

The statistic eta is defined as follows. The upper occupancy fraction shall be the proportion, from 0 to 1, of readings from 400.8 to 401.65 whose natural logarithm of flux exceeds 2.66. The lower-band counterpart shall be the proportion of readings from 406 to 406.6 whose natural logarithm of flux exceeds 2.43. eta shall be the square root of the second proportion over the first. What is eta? 1.0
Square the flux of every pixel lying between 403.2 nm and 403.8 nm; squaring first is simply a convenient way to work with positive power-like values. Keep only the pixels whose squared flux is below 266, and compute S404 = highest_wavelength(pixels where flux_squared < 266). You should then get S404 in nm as 403.732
